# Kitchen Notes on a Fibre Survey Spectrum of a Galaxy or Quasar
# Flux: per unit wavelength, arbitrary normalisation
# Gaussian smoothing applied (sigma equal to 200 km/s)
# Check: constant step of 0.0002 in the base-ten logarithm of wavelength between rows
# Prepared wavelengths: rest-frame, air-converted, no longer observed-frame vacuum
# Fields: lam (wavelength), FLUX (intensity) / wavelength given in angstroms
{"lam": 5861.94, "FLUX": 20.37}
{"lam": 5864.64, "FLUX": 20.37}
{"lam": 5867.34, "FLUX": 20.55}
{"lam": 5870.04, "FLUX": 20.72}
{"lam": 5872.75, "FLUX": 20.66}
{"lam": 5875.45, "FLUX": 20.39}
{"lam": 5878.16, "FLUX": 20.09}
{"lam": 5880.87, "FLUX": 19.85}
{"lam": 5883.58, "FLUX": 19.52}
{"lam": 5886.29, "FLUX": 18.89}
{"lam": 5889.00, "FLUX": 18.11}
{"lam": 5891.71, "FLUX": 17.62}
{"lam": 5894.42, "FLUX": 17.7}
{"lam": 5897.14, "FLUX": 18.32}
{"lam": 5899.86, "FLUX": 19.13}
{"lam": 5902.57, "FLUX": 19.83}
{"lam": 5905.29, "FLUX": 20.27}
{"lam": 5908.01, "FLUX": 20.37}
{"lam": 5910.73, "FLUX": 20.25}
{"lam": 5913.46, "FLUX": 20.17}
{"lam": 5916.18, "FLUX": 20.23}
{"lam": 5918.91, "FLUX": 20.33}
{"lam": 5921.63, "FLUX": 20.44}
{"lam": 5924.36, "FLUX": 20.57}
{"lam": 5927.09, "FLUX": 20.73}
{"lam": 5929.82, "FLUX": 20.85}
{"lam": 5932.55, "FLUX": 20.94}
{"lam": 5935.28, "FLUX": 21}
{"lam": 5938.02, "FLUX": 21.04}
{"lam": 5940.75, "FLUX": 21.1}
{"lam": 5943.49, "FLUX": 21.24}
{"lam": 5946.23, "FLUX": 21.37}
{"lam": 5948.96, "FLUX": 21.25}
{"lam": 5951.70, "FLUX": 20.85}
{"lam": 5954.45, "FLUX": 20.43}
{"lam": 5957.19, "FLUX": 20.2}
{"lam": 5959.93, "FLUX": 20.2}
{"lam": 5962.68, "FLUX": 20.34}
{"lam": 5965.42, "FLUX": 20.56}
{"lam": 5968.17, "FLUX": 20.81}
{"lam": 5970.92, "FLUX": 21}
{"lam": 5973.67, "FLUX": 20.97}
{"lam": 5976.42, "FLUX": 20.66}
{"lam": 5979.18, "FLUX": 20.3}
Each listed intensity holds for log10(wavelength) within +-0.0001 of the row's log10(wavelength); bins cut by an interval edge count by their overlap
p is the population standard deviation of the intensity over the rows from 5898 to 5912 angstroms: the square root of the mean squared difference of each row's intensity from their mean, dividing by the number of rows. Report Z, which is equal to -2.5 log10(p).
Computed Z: 0.8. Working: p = 0.5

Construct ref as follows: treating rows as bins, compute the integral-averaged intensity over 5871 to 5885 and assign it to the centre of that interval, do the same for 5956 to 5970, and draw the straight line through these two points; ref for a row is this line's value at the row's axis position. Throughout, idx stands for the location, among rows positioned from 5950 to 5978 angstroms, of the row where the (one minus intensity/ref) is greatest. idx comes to 5959.93 angstroms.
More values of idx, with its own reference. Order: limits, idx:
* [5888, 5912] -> 5891.71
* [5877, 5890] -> 5889.00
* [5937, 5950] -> 5938.02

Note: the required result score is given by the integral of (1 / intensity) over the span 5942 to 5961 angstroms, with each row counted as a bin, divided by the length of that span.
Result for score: 0.048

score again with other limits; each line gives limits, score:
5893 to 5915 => 0.051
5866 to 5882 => 0.049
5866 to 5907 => 0.052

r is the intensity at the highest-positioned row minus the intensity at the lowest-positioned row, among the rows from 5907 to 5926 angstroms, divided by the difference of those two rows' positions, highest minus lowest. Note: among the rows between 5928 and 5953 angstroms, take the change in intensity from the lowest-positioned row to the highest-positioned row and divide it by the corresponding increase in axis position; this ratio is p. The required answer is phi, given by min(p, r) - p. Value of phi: 0.00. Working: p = 0.000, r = 0.012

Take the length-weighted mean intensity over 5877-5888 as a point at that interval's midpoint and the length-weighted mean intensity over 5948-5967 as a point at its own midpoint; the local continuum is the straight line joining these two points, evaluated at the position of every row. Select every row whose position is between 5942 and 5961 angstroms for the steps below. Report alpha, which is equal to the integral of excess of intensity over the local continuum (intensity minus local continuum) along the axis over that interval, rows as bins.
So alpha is 7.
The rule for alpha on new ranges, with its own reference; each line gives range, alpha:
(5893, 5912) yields -7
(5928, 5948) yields 16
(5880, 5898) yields -19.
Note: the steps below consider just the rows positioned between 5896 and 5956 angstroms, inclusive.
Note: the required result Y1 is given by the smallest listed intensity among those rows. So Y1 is 18.32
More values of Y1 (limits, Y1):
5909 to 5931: 20.17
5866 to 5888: 18.89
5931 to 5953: 20.85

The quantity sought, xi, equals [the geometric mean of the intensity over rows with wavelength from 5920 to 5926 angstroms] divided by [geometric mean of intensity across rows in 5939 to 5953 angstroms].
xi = 0.969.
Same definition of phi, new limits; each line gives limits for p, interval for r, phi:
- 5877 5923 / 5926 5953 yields 0.00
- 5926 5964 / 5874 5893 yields -0.16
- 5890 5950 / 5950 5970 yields -0.07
